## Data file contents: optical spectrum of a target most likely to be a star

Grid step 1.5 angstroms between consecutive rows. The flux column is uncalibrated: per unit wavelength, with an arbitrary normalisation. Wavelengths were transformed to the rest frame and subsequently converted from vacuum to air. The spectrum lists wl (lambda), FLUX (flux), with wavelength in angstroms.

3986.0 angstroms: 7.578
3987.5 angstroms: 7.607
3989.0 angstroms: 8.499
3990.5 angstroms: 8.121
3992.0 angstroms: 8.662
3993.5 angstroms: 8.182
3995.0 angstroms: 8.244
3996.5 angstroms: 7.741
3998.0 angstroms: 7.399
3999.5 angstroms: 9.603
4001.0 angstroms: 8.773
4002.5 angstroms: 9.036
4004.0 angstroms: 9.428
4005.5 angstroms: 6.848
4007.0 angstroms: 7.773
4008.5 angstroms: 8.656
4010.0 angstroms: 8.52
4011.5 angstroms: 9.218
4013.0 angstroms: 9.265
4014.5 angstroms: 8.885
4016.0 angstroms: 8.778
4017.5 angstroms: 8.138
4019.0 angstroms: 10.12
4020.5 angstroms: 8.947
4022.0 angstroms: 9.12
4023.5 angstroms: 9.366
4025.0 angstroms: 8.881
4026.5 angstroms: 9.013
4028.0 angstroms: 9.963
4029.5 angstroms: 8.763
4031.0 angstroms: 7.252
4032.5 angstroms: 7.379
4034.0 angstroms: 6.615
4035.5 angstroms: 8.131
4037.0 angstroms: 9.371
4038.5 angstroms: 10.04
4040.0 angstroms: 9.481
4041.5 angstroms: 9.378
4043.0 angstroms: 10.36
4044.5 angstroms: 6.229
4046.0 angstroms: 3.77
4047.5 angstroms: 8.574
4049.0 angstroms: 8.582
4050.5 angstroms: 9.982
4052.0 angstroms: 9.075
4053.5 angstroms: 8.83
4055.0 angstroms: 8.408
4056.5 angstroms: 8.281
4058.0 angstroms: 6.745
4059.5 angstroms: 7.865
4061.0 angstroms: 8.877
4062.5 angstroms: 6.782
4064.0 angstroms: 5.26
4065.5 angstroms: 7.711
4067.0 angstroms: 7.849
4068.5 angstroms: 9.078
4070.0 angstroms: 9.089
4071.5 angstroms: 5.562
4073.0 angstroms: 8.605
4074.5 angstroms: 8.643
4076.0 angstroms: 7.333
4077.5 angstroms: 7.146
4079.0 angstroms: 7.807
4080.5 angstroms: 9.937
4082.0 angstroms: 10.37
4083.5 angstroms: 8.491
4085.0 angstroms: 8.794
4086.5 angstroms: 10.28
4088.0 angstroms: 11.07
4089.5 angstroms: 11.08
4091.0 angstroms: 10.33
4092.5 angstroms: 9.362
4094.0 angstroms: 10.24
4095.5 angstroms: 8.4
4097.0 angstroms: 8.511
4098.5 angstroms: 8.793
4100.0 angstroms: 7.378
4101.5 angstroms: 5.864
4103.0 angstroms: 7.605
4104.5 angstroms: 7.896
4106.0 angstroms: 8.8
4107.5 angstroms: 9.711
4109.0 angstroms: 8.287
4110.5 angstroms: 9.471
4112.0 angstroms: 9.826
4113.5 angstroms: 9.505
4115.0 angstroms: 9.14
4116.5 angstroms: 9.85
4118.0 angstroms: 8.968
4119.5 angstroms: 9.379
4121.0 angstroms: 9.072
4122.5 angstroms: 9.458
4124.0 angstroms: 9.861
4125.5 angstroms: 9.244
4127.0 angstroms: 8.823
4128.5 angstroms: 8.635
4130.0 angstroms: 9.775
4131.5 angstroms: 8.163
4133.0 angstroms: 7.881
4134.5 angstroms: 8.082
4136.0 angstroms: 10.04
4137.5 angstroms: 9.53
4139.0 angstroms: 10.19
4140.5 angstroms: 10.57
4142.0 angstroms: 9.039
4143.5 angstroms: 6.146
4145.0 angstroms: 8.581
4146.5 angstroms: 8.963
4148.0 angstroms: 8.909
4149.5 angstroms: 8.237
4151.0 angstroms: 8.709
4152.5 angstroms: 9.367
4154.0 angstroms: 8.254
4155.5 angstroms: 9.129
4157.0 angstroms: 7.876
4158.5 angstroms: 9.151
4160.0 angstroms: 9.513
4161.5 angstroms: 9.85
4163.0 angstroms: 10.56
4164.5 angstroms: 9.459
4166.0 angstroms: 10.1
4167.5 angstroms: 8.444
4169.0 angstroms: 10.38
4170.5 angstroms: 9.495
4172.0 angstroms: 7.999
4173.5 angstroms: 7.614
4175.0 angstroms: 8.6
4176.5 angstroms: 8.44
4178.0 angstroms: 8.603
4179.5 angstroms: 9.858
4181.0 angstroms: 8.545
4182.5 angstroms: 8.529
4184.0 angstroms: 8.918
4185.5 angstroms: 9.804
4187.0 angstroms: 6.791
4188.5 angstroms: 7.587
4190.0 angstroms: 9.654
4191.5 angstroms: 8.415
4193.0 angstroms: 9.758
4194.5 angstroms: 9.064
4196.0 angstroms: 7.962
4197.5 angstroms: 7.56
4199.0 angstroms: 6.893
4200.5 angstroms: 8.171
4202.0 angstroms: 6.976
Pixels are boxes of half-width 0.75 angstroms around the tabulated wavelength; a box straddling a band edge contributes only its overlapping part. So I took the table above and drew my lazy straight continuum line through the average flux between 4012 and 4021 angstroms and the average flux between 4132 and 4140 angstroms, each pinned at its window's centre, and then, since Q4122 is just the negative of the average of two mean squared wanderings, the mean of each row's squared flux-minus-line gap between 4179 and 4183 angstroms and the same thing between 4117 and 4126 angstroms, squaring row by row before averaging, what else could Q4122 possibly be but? -0.3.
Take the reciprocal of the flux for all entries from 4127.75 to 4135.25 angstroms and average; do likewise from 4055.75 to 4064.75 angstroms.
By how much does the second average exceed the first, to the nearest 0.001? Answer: 0.023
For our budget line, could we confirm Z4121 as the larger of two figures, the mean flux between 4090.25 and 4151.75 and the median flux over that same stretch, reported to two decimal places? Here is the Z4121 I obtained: 8.97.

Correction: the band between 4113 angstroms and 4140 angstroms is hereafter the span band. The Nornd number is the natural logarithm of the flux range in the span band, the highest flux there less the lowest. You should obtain 0.84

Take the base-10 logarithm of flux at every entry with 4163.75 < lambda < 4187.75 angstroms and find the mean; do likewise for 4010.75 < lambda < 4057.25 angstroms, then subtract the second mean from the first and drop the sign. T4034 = 0.0139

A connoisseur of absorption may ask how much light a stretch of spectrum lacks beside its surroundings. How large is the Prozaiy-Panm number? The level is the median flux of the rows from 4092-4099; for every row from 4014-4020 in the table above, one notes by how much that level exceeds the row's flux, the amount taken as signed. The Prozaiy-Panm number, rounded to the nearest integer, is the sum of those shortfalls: -1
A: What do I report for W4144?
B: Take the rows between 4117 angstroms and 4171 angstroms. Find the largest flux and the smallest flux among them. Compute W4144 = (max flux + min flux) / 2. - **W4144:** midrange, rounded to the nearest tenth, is 8.4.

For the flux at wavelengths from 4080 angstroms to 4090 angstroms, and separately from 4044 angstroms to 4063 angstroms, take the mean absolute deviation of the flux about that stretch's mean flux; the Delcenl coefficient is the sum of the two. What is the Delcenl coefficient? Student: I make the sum 2.01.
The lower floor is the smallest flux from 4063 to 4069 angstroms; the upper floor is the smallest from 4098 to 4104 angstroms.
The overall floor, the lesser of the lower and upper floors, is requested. 5.3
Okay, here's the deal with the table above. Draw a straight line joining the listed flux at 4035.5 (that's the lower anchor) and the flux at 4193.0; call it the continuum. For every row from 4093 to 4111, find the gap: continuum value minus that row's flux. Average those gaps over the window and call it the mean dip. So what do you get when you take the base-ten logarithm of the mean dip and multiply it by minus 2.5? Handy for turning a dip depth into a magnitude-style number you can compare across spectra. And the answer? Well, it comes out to 1.0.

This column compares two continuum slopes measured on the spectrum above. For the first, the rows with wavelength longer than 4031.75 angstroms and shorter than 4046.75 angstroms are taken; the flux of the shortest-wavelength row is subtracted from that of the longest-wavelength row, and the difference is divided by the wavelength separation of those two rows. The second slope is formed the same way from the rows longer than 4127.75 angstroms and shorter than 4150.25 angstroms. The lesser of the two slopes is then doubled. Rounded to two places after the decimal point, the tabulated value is -0.53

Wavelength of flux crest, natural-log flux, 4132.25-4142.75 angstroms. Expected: 4140.5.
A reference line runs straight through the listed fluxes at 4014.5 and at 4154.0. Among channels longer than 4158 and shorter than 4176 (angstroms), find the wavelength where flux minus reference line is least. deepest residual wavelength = 4173.5 angstroms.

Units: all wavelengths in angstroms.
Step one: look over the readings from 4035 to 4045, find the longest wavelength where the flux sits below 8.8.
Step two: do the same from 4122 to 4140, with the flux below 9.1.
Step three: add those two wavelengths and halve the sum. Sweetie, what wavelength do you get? 4089.5 angstroms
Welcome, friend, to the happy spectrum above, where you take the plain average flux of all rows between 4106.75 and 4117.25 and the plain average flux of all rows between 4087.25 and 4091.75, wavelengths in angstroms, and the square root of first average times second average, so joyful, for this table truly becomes 10.09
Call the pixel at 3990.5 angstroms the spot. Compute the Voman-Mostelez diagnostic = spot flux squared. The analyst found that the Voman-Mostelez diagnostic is 66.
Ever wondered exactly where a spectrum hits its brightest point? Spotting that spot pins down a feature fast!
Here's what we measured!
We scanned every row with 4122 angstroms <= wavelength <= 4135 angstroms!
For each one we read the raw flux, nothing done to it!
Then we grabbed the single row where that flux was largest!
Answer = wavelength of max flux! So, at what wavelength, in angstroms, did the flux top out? 4124.0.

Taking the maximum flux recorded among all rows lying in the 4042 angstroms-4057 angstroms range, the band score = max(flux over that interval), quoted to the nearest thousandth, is 10.360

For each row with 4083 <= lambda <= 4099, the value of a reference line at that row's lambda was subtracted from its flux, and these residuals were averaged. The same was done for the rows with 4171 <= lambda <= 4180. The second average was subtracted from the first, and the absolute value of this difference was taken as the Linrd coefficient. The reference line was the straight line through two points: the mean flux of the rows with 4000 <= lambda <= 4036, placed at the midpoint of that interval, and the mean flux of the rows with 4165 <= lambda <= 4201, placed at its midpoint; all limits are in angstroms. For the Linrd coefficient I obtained 1.1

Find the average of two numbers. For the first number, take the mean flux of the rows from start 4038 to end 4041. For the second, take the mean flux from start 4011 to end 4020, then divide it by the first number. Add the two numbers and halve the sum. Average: 5.3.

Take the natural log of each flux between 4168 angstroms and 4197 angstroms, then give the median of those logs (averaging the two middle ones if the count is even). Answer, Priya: 2.15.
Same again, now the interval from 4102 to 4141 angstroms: 2.23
